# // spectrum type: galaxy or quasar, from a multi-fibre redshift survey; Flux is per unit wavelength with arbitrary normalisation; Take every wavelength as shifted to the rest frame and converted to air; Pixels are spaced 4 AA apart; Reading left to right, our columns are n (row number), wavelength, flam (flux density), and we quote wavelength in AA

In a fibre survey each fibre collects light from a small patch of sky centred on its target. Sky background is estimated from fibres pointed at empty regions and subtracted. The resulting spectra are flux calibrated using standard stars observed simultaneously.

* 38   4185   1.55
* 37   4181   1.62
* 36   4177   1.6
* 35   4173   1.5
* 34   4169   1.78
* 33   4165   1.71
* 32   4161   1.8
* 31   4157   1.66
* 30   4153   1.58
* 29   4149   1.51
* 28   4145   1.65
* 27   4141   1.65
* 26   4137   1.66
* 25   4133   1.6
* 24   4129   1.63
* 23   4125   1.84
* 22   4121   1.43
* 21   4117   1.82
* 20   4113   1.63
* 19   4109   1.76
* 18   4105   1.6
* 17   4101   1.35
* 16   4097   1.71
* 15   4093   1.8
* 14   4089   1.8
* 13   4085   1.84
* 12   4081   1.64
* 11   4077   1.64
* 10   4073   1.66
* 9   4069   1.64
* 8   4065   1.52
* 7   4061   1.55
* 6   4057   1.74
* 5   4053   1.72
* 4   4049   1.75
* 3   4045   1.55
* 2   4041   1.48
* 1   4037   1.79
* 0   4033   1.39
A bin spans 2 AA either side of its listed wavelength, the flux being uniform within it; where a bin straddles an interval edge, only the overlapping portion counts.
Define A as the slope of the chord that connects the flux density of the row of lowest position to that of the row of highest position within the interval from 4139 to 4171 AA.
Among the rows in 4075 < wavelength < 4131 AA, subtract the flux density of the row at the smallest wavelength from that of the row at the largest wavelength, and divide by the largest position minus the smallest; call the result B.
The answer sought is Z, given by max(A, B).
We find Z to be 0.0046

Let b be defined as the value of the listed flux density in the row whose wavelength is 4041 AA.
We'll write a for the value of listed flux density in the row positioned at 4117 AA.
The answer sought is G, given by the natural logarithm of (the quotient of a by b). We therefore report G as 0.207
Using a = 1.82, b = 1.48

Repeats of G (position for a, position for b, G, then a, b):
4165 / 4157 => 0.030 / 1.71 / 1.66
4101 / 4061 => -0.138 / 1.35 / 1.55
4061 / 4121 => 0.081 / 1.55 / 1.43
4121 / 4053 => -0.185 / 1.43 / 1.72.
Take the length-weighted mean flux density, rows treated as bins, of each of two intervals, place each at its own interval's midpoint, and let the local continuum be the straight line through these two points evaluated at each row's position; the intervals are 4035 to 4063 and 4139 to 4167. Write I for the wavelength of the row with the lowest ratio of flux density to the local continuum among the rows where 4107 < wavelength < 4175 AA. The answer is 4121 AA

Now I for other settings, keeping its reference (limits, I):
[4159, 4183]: 4173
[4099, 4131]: 4101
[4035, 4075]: 4041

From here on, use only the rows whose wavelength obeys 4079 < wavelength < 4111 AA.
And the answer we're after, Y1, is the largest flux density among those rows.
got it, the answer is 1.84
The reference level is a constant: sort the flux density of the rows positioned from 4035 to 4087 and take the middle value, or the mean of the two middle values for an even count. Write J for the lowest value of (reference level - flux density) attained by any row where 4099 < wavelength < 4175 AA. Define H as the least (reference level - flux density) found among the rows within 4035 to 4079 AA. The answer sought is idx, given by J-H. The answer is -0.05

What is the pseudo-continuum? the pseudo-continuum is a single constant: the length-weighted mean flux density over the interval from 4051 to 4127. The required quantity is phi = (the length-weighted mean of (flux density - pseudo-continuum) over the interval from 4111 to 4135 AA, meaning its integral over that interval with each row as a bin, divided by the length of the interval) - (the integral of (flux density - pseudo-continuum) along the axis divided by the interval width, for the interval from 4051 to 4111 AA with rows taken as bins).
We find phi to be -0.006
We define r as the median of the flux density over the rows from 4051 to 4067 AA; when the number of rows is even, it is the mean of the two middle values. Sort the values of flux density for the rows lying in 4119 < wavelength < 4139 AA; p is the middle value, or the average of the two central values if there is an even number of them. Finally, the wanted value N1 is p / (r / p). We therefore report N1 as 1.63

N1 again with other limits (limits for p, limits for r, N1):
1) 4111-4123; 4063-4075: 1.62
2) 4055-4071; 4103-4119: 1.50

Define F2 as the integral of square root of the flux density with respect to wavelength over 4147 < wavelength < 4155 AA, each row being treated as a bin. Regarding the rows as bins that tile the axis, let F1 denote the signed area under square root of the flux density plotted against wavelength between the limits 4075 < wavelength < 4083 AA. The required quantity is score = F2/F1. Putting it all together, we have 0.97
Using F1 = 10.2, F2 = 9.9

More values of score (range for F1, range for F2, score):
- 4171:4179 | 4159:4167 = 1.06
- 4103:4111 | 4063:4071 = 0.97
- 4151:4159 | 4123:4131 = 1.03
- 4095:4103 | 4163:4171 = 1.07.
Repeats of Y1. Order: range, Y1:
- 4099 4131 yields 1.84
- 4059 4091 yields 1.84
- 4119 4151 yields 1.84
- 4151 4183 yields 1.8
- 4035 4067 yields 1.79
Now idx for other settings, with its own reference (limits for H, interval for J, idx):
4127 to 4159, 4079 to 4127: -0.18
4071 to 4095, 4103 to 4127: 0.00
